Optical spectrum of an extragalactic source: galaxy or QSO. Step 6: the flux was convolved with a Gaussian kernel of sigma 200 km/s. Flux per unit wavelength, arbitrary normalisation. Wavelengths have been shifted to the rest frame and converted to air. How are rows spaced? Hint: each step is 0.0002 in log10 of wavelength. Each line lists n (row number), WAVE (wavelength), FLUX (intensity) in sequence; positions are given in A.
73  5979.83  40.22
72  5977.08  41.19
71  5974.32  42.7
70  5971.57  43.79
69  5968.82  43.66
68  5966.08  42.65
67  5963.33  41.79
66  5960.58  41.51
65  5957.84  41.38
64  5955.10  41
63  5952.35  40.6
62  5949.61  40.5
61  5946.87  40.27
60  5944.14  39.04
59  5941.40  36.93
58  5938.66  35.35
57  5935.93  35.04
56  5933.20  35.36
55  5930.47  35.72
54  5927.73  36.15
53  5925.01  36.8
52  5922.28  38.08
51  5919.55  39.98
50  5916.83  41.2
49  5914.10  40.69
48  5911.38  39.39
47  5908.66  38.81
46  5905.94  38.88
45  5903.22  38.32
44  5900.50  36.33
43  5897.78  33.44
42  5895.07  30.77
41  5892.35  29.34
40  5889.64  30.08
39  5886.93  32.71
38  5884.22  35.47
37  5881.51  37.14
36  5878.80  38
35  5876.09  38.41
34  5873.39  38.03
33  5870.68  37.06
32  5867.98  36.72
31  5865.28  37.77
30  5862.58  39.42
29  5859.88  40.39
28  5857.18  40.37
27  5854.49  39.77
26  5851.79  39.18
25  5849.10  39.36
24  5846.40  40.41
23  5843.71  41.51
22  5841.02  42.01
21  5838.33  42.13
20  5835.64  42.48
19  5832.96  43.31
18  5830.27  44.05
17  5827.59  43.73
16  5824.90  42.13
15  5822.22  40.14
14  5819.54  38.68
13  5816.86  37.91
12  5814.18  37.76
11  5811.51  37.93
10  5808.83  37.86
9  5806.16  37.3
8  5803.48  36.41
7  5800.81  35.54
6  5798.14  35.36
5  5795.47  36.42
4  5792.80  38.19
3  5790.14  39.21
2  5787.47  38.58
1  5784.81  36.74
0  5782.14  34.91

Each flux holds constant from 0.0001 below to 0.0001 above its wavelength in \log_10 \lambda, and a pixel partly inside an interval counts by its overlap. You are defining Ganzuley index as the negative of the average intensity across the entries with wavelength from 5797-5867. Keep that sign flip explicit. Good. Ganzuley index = -39.7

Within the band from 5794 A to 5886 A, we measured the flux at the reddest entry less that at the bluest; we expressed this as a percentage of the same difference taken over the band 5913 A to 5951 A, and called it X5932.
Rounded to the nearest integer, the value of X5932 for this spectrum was 500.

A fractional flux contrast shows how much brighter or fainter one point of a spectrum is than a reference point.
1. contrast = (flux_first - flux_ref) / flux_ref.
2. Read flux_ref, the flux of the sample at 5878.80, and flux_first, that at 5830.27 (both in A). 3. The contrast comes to 0.16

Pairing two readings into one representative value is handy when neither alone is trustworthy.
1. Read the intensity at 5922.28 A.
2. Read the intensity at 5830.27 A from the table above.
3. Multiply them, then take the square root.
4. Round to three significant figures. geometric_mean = 41.0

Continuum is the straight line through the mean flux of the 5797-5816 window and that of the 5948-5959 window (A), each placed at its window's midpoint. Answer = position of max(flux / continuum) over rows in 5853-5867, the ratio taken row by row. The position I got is 5857.18 A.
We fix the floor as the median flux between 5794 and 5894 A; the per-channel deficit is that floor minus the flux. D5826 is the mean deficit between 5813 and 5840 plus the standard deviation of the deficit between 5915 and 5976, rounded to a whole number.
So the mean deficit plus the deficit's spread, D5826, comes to 0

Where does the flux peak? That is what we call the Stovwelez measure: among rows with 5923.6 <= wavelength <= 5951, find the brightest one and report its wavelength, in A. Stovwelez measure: 5949.61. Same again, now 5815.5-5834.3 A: 5830.27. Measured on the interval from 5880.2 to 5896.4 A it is 5881.51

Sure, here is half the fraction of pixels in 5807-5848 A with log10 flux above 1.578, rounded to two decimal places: 0.47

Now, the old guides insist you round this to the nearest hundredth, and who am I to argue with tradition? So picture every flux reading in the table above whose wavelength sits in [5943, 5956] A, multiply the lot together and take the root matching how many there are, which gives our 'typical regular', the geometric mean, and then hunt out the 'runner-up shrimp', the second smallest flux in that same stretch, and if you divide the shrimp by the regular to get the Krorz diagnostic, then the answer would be 1.00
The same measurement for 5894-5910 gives 0.93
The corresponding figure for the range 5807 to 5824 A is 0.99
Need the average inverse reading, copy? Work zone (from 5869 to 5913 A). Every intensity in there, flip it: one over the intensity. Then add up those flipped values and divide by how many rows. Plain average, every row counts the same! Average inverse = 0.0282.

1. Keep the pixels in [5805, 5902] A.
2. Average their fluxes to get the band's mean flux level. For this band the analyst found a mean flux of 38.3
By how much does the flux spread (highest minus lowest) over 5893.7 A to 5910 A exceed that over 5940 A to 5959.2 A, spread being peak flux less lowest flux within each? 3.7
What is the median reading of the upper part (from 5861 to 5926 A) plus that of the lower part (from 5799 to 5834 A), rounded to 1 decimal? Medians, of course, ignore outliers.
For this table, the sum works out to 75.8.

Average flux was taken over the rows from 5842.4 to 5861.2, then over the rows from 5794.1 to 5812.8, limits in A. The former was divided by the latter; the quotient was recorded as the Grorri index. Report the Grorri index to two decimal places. 1.09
